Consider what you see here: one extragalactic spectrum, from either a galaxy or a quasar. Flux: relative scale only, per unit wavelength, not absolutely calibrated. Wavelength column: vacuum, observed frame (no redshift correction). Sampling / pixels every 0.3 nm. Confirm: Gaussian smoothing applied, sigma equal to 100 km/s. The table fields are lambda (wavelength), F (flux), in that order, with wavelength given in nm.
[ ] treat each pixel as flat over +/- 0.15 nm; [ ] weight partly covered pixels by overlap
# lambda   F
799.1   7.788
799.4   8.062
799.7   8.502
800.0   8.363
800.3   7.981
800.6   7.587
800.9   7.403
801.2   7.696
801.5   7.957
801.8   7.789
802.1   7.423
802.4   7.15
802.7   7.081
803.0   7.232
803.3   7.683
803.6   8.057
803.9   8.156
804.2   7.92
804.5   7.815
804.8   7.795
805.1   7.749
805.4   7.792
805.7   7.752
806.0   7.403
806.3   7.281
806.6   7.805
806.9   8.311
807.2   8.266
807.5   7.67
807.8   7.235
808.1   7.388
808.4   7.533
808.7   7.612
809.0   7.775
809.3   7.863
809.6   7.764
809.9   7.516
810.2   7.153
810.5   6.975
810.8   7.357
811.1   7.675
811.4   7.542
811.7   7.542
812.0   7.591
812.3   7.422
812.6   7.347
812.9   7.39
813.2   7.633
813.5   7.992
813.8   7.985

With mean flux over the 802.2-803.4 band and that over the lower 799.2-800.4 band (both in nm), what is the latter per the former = 1.13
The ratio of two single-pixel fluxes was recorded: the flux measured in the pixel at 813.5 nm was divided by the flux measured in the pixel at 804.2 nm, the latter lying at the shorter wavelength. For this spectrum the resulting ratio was 1.01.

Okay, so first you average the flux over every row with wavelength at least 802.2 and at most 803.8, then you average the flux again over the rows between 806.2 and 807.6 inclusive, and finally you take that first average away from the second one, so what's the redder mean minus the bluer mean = 0.4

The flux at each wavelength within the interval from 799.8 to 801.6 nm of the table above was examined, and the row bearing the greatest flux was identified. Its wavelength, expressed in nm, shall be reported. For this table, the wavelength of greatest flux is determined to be 800.0 nm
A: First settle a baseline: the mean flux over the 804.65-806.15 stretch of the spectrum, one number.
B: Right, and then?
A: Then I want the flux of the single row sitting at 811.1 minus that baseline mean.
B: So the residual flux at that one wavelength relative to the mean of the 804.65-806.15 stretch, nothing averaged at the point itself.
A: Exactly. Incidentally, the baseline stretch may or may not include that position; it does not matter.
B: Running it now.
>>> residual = 0.0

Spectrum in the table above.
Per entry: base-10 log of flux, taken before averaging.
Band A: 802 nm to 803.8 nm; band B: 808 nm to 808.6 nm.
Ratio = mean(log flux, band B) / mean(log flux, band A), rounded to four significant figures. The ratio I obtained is 1.002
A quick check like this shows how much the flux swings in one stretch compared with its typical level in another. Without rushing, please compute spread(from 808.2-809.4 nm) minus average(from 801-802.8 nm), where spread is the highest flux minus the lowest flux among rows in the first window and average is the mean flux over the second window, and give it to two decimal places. -7.19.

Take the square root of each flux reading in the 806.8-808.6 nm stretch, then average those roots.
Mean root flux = 2.78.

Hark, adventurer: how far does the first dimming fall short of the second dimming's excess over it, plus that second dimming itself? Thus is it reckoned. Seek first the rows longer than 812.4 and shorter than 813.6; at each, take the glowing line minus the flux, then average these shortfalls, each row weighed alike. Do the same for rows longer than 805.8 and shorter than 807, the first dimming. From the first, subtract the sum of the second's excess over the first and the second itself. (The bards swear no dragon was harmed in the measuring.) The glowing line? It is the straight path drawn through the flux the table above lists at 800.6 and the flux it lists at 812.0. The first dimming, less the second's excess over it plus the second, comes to -0.22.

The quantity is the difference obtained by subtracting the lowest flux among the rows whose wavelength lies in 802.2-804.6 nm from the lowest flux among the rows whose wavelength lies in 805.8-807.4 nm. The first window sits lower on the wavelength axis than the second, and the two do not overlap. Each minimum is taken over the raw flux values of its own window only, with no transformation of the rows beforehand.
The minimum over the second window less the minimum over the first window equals 0.2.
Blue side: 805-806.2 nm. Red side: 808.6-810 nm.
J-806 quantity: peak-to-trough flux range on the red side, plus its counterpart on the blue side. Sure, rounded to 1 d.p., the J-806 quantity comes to 0.7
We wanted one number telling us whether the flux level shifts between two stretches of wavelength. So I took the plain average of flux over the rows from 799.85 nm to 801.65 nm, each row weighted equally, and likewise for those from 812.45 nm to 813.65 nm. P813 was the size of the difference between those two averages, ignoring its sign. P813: 0.24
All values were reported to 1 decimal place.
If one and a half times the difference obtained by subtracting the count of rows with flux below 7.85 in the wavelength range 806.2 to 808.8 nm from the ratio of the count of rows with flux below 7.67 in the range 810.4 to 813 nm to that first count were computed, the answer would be -8.8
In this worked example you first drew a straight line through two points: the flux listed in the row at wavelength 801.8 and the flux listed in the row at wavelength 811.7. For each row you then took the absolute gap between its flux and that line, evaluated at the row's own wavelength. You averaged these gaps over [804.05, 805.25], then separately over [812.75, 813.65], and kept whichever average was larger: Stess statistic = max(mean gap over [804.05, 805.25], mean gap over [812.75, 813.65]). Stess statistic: 0.248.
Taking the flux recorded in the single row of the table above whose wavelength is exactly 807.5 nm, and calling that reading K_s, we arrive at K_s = 7.67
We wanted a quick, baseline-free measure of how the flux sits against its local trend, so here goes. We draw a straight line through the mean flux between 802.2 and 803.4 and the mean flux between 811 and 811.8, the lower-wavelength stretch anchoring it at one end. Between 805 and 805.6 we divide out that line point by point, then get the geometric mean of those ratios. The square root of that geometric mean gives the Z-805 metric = 1.03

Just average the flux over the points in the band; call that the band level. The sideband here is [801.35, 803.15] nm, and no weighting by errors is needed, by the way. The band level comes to 7.44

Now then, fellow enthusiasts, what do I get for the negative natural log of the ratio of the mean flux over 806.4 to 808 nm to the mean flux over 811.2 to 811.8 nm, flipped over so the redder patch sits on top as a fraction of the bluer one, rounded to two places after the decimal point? 0.04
